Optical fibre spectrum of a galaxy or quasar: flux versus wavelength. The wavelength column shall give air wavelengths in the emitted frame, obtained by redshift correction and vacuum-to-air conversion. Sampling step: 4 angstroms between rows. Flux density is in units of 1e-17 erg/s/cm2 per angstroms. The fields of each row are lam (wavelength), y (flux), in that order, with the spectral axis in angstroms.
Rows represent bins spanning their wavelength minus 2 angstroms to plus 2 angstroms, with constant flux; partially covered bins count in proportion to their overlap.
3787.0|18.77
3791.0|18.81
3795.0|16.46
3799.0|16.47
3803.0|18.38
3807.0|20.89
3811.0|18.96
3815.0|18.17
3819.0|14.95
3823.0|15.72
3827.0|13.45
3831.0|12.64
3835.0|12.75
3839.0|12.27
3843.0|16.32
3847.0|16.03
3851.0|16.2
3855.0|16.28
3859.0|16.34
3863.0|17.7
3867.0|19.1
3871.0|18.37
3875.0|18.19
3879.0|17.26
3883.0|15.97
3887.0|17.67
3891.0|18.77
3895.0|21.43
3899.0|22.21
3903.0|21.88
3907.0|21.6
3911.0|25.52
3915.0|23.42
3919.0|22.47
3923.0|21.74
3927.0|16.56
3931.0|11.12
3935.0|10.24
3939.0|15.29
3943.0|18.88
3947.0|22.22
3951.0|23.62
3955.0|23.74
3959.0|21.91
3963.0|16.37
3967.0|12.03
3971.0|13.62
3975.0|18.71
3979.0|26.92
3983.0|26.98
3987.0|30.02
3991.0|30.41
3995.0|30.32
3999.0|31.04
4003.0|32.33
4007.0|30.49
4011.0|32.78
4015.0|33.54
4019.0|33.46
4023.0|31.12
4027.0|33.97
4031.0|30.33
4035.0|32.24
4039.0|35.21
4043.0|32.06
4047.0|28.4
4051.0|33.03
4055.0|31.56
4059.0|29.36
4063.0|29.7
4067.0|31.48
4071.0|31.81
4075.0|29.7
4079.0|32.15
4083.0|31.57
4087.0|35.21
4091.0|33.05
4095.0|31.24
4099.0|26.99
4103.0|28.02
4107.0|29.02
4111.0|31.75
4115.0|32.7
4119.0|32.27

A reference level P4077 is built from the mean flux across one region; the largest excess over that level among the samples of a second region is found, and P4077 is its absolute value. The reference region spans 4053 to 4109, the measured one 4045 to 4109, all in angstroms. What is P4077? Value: 4.4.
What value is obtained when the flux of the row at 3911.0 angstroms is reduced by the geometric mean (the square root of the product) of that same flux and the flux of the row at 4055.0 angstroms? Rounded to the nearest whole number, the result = -3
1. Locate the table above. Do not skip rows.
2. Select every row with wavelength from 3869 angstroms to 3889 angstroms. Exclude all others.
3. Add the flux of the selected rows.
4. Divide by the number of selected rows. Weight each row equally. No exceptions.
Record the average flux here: 17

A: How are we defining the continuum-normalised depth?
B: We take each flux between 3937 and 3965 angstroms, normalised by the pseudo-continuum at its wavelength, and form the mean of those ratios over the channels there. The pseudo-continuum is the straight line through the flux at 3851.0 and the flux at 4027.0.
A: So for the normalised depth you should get 0.77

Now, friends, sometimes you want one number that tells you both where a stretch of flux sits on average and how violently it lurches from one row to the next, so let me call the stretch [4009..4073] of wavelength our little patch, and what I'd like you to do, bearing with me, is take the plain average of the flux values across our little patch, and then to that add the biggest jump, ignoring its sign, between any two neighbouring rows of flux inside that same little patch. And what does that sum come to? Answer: 37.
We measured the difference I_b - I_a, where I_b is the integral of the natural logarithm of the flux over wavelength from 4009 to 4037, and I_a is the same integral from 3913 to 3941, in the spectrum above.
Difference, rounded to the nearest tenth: 19.0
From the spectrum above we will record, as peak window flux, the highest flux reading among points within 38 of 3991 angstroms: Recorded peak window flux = 33.97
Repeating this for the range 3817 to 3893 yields 19.1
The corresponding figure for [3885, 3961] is 25.52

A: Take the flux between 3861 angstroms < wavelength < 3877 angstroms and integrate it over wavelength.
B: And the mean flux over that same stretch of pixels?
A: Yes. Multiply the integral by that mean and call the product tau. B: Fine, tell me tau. 5382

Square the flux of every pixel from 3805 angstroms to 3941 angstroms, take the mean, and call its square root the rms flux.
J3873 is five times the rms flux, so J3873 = 90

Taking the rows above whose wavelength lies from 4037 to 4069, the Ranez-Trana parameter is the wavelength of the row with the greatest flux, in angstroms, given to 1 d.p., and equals 4039.0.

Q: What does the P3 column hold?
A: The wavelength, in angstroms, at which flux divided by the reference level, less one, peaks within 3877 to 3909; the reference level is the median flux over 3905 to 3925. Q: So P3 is 3899.0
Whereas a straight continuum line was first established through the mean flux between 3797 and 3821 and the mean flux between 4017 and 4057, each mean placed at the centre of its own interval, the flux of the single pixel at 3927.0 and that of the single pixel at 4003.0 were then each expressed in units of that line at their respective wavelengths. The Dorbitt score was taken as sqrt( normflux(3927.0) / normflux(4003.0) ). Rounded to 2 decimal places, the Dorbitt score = 0.78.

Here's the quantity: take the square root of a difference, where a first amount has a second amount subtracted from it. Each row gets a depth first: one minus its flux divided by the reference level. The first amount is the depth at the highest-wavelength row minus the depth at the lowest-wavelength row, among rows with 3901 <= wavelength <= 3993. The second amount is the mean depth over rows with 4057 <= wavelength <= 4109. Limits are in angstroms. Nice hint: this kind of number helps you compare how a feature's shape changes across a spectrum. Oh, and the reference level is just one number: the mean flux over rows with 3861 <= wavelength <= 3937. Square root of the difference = 0.4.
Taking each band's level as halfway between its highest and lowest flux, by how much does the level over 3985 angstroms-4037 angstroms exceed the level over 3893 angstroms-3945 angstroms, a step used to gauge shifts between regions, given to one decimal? 14.1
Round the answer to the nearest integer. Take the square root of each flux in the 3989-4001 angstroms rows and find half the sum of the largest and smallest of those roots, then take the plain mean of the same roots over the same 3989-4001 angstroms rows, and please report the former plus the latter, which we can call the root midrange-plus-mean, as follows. 11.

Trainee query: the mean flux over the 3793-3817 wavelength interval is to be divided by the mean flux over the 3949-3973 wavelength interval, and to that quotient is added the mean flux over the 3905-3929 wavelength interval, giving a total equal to 22.9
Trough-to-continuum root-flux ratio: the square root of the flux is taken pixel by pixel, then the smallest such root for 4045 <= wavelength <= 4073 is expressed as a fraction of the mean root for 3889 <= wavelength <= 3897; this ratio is 1.19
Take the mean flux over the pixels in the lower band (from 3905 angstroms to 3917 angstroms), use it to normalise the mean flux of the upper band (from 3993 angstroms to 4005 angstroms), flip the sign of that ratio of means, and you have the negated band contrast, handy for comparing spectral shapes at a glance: -1.3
